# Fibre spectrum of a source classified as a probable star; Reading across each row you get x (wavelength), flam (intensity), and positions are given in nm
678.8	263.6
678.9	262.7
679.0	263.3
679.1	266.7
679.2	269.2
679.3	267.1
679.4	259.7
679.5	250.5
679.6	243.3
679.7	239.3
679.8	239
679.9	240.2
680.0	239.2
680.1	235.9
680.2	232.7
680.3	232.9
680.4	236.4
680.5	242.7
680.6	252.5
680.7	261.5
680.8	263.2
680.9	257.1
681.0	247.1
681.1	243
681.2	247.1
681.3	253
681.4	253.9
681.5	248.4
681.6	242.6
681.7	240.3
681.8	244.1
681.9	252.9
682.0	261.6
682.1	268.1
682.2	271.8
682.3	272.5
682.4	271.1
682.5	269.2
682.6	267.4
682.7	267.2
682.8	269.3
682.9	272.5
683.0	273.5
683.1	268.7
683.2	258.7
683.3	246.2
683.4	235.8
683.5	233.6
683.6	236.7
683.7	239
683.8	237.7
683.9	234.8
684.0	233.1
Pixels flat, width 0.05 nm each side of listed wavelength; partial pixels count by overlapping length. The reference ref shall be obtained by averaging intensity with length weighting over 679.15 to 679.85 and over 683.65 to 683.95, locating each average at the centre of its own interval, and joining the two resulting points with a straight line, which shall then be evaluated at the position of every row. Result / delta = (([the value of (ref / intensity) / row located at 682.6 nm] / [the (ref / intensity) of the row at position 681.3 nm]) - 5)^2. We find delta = 16.6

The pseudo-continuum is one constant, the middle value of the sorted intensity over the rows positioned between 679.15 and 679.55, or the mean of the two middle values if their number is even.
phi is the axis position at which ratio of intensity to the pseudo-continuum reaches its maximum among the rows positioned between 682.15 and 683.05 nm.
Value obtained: 683.0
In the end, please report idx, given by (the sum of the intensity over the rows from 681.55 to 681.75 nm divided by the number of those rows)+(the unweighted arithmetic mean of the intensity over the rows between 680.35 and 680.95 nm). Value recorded 494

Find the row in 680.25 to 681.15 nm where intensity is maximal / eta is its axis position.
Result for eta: 680.8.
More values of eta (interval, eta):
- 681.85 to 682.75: 682.3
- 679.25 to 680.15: 679.3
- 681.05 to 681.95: 681.4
